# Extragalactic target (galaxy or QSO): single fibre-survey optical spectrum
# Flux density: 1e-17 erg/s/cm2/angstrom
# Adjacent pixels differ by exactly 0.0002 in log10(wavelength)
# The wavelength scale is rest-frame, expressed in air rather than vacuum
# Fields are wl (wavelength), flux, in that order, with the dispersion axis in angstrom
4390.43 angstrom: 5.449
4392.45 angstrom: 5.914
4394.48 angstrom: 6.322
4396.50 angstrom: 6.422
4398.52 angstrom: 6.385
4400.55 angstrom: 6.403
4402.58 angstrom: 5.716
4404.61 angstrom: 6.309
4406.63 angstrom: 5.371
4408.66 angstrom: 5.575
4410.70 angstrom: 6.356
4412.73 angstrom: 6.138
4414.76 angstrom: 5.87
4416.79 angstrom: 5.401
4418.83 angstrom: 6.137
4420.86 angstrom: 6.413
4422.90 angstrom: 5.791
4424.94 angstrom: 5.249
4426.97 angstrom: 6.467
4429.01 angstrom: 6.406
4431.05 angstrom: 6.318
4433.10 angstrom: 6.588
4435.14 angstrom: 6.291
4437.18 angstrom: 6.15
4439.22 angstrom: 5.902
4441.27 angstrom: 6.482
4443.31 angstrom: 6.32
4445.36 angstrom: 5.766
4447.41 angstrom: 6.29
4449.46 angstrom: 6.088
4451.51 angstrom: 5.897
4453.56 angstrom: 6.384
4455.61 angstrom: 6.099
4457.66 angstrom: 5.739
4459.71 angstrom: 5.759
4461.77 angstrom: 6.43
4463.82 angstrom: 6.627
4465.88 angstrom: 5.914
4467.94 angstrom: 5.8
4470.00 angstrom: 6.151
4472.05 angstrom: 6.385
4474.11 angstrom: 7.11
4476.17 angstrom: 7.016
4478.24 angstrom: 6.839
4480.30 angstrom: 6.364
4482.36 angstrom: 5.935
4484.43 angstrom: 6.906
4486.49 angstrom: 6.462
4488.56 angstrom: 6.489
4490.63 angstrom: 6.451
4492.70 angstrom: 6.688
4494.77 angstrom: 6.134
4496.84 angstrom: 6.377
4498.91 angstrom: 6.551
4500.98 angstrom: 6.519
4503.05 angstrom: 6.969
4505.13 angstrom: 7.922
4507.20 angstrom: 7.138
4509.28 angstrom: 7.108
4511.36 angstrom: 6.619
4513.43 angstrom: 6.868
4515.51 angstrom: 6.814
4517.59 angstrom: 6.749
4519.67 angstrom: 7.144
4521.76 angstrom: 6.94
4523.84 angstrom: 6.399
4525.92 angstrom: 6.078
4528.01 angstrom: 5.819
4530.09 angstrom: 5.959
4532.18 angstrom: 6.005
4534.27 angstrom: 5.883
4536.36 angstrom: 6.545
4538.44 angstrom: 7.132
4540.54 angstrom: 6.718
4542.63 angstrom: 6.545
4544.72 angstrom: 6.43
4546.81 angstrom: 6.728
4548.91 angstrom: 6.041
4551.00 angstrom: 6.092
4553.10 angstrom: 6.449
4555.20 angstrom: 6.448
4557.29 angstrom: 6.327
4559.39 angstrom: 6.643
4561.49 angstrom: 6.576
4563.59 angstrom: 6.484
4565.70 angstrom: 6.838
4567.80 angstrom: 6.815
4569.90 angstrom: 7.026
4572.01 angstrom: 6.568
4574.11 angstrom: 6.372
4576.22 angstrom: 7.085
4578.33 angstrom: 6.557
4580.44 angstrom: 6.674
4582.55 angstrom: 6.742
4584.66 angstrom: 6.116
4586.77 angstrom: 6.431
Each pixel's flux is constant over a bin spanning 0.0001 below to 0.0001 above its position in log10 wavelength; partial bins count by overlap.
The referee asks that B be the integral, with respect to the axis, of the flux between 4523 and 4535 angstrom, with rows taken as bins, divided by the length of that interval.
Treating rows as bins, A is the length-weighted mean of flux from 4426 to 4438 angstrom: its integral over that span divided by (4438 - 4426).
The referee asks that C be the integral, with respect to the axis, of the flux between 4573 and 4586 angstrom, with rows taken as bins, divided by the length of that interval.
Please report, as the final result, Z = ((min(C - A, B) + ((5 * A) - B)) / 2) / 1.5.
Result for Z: 8.68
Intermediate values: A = 6.37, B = 6.0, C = 6.6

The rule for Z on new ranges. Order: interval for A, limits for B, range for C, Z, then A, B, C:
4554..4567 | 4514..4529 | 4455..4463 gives 8.56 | 6.56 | 6.6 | 6.0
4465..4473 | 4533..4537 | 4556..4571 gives 8.26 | 6.07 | 6.2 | 6.7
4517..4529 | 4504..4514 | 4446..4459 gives 8.33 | 6.51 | 7.1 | 6.1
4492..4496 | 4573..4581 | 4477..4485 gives 8.46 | 6.39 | 6.7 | 6.5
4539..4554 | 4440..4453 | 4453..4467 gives 8.59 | 6.45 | 6.1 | 6.1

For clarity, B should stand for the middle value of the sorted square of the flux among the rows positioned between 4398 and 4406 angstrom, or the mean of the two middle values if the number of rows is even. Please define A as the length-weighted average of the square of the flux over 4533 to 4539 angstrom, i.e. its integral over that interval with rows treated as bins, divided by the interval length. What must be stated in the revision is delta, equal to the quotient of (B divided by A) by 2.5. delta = 0.38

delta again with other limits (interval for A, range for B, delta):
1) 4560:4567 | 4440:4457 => 0.35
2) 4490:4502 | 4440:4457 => 0.37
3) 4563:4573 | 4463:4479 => 0.37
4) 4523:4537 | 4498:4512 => 0.52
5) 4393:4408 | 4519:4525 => 0.51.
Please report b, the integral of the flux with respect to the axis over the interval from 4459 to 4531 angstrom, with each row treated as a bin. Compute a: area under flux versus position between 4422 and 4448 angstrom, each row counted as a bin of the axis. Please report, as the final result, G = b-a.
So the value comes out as 312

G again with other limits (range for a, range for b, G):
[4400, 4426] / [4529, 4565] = 78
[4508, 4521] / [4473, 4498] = 75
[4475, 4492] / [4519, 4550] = 87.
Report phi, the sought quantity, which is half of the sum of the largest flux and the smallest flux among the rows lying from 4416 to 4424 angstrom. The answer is 5.9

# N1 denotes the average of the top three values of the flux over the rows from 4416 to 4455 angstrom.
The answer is 6.51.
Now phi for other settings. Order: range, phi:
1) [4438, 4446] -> 6.1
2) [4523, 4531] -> 6.1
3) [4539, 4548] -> 6.6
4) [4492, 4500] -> 6.4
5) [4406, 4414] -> 5.9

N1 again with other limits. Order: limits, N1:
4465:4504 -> 7.03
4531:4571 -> 7.00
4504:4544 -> 7.40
